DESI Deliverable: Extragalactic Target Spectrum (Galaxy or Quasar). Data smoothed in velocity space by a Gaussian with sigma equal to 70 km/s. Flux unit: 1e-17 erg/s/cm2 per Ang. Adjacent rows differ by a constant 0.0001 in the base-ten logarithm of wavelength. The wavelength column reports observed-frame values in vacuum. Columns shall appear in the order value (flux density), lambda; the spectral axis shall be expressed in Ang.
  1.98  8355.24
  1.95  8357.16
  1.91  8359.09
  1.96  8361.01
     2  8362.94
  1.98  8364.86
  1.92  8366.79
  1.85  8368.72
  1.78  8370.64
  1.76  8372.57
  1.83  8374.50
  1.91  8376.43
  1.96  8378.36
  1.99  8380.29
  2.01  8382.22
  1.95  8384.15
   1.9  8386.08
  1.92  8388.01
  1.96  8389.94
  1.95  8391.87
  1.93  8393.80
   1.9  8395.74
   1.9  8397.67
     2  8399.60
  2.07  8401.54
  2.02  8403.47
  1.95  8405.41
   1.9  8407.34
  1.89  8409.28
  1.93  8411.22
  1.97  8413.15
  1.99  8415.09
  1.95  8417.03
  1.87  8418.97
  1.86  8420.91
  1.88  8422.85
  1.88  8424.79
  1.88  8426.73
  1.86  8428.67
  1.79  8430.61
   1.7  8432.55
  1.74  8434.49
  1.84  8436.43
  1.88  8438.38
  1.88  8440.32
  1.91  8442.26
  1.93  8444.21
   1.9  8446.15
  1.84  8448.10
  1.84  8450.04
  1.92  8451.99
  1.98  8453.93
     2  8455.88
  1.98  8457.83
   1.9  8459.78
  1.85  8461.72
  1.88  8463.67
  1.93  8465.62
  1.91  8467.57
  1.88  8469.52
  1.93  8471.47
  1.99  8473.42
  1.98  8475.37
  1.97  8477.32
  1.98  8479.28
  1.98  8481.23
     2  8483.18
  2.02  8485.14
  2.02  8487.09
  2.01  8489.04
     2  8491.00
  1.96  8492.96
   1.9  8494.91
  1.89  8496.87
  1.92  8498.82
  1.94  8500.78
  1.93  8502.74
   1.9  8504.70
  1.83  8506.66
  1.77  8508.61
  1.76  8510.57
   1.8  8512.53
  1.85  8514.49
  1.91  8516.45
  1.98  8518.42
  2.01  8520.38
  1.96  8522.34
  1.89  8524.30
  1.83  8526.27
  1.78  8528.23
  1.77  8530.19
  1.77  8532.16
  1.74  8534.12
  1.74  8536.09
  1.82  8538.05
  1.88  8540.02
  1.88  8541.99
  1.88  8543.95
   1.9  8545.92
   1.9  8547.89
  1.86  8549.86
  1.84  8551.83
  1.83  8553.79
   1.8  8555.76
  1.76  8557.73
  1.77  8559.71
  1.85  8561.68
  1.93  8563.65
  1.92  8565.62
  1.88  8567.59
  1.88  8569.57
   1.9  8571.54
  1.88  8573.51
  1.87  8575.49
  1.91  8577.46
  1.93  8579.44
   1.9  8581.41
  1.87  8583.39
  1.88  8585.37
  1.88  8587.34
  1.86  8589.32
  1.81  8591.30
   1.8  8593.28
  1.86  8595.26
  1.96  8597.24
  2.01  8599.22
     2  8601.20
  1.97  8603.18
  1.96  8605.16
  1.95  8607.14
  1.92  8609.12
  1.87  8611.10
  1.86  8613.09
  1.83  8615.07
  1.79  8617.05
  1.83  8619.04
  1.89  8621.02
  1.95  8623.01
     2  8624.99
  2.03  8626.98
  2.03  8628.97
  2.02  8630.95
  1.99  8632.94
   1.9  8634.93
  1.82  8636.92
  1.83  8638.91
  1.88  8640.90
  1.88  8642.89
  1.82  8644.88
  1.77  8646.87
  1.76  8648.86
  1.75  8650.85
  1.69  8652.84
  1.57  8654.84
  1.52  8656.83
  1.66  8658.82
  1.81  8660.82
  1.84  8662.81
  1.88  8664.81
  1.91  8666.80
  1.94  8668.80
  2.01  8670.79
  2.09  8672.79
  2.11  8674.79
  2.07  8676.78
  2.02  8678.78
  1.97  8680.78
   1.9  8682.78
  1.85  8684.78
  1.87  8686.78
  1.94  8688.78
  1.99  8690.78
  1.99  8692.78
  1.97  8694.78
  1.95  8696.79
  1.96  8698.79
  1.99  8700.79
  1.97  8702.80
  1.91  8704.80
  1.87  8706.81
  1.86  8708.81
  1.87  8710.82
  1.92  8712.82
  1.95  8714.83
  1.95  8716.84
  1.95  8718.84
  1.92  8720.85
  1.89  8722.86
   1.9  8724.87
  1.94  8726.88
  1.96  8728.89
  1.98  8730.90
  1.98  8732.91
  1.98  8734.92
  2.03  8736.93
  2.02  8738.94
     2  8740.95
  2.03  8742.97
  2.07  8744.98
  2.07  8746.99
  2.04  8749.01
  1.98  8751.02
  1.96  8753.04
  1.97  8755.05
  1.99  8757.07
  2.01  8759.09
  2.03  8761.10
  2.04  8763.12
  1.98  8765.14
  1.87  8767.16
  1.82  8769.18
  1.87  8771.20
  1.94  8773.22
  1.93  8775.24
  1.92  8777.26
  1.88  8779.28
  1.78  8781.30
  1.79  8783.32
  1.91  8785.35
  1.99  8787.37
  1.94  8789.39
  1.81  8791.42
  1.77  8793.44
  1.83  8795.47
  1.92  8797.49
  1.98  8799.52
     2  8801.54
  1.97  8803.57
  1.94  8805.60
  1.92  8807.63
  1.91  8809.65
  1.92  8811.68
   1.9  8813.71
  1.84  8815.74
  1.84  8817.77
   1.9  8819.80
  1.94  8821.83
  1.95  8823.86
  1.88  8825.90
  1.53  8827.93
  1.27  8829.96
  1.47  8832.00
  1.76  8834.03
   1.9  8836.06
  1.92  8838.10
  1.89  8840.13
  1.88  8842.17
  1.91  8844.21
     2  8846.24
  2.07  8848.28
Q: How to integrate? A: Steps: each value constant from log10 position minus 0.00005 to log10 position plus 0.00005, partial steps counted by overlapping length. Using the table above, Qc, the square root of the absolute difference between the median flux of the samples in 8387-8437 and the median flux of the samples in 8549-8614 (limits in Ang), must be 0.14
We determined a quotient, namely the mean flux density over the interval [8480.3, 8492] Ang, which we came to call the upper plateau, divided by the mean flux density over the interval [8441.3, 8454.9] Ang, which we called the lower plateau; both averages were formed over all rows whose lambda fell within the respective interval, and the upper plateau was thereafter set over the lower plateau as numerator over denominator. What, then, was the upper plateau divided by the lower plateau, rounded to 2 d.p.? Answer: 1.05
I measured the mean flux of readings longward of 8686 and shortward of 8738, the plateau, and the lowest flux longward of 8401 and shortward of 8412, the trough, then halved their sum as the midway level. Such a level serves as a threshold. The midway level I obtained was 1.92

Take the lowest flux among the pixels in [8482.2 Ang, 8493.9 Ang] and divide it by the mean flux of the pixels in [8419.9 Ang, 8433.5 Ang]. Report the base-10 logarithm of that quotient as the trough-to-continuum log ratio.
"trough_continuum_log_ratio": 0.028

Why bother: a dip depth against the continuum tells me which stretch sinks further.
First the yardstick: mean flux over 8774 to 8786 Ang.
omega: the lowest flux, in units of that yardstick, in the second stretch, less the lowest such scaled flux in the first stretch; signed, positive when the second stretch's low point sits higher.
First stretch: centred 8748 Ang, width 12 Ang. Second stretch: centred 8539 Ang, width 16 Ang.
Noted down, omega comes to -0.12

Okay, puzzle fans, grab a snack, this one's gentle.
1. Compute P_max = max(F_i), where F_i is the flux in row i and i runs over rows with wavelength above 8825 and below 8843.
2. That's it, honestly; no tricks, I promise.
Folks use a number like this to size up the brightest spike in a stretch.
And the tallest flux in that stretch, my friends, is 1.92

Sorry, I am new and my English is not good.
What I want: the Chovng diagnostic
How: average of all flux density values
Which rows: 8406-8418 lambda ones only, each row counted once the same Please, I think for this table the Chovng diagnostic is 1.94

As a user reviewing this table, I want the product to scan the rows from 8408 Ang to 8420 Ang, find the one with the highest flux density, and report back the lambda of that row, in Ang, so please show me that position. 8415.09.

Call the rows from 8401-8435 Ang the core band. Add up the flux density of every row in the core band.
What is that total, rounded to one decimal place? 34.1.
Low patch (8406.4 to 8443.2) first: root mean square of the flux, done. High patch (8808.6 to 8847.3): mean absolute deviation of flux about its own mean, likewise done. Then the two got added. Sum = 2.01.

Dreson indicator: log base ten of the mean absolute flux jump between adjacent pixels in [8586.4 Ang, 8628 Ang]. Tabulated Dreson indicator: -1.43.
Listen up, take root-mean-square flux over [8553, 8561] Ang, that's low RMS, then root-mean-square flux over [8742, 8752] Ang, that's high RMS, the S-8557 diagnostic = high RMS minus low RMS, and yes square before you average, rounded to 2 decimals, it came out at 0.25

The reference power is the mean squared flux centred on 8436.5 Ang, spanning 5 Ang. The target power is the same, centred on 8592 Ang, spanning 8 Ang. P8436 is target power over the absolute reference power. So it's 1.01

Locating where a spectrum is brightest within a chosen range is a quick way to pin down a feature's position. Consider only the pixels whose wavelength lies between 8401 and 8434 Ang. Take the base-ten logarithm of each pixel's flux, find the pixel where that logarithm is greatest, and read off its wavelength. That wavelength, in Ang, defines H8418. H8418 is 8401.54 Ang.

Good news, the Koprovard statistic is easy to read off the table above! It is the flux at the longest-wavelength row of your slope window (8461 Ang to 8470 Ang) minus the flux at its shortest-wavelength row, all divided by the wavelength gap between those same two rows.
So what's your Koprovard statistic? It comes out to 0.004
